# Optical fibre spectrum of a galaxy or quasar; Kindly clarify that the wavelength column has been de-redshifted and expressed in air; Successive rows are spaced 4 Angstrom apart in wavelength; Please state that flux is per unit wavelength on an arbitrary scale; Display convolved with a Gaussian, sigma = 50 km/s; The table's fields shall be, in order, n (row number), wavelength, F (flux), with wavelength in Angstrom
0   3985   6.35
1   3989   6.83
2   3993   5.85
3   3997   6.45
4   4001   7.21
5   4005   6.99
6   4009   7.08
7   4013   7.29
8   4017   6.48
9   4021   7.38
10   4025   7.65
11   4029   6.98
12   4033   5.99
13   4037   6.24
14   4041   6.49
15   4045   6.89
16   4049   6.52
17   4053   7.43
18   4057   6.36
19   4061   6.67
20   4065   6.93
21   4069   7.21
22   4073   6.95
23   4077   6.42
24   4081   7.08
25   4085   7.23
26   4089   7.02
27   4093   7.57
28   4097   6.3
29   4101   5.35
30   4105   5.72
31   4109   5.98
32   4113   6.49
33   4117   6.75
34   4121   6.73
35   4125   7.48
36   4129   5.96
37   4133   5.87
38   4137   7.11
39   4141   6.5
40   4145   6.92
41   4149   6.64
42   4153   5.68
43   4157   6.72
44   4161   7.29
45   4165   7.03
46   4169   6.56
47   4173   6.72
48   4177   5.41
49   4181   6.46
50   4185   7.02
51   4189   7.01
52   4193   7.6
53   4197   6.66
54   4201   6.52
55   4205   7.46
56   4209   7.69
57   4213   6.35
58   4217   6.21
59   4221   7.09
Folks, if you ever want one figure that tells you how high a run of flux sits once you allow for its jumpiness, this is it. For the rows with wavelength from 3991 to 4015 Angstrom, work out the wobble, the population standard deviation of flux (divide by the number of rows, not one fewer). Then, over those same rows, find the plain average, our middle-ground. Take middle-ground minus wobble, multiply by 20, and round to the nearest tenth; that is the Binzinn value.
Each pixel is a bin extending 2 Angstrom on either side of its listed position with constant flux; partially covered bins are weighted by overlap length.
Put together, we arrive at 126.1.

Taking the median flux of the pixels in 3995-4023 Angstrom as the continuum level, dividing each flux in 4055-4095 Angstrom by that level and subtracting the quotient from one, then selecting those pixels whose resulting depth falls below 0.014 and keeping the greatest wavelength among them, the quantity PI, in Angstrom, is 4093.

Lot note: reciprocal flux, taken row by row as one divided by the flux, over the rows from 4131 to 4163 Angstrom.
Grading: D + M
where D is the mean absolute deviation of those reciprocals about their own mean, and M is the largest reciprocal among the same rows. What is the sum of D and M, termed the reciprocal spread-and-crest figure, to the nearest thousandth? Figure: 0.187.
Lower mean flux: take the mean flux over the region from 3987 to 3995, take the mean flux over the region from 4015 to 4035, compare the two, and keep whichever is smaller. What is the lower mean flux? 6.34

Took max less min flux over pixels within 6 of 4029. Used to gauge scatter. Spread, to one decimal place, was 1.7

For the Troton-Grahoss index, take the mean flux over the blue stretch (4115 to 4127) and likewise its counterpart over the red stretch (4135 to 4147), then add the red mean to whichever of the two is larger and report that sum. 13.8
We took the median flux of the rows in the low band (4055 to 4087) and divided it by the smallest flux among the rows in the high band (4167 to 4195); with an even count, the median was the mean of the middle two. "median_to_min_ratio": 1.28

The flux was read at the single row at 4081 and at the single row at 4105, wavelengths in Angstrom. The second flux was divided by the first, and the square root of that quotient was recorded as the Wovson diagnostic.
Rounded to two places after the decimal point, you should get 0.90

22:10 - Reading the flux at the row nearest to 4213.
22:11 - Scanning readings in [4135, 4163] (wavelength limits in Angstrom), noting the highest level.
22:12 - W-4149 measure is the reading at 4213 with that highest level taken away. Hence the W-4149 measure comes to -0.94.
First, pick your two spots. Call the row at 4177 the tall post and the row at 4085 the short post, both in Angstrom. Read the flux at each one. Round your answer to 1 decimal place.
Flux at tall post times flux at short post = 39.1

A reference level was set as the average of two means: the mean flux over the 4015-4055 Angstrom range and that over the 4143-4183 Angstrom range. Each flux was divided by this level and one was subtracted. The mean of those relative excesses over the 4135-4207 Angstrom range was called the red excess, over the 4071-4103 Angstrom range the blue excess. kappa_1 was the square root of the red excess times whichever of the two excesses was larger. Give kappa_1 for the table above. 0.010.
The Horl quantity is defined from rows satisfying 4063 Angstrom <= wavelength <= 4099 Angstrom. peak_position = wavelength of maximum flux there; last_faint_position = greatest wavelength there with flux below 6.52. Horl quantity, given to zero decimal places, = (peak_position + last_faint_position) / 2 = 4095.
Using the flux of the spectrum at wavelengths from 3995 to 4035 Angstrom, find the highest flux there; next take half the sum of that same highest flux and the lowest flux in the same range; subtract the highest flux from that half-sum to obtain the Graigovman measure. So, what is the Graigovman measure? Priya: -0.83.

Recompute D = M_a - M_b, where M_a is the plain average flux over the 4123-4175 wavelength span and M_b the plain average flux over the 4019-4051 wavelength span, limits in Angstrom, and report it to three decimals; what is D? -0.115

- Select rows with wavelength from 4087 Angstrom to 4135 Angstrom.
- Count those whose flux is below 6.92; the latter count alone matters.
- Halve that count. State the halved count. 4.50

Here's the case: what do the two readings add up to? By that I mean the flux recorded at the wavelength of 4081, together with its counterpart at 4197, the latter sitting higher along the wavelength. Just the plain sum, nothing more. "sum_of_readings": 13.7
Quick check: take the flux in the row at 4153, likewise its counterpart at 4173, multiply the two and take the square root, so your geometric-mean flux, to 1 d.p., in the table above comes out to 6.2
